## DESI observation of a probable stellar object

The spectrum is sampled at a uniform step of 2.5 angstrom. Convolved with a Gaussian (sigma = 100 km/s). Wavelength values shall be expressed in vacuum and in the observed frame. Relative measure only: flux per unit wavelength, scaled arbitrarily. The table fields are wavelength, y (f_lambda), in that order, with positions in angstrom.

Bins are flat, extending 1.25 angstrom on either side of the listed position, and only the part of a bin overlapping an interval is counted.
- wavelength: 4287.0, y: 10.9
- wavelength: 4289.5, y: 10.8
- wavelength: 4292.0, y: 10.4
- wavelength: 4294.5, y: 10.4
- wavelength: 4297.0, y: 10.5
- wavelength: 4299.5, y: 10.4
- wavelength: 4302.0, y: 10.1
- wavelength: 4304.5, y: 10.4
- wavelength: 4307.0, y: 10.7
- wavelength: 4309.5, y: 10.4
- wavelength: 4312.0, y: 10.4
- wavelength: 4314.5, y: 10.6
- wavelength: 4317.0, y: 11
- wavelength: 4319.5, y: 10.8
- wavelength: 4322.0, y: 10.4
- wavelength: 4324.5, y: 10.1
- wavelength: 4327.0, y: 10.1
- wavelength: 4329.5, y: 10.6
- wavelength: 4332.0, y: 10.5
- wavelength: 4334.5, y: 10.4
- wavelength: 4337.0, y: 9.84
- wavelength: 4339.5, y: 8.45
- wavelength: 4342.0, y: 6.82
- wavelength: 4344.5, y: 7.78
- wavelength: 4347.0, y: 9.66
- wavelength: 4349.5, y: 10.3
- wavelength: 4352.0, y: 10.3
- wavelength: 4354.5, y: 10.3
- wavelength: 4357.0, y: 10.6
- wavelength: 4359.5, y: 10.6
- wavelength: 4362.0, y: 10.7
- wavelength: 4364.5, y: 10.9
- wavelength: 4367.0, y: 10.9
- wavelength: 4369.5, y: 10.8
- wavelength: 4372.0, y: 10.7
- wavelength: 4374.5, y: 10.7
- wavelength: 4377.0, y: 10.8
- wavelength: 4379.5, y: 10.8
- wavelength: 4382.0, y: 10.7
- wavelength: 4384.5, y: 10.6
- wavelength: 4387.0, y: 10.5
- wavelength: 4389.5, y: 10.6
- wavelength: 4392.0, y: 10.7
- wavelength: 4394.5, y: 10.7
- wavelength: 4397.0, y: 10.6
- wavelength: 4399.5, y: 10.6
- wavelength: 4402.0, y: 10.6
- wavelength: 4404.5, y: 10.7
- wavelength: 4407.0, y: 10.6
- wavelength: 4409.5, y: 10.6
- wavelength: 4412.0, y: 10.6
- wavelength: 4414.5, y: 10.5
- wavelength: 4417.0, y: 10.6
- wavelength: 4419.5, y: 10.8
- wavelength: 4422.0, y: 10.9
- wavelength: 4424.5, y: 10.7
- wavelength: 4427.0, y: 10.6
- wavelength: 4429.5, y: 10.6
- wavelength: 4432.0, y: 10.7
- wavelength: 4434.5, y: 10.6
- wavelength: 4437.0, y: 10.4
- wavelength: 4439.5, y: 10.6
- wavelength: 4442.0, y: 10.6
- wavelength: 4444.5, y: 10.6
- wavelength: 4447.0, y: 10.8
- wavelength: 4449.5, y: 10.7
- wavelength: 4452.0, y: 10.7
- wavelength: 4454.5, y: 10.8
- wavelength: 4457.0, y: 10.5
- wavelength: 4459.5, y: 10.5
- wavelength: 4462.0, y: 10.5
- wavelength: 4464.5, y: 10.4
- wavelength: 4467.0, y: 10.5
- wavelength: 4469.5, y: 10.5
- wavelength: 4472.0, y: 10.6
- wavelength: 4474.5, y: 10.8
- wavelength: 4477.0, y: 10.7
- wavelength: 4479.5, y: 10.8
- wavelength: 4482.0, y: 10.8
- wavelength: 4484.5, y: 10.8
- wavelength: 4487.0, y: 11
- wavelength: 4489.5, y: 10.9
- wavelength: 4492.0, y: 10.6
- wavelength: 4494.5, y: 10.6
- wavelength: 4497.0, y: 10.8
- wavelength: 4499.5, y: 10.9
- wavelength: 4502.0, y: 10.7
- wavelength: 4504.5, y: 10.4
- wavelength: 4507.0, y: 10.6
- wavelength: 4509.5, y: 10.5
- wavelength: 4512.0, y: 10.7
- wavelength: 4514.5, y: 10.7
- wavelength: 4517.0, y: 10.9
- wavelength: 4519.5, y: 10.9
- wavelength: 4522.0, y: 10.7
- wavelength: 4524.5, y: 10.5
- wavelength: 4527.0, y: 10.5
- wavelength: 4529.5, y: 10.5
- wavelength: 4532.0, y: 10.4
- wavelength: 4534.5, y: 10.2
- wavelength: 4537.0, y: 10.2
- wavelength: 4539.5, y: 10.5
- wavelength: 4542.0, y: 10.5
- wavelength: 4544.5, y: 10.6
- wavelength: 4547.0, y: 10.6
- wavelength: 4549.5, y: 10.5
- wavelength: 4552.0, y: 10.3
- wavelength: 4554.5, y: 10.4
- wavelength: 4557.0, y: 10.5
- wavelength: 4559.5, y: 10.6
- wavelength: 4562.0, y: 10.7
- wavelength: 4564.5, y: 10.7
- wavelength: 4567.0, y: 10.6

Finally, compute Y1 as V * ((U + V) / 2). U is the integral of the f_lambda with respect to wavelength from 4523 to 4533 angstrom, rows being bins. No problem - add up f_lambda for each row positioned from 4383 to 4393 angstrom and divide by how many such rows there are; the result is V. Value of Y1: 612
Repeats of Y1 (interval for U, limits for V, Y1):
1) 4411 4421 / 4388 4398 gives 623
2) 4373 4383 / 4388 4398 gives 629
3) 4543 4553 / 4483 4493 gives 627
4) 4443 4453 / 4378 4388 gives 626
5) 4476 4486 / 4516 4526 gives 637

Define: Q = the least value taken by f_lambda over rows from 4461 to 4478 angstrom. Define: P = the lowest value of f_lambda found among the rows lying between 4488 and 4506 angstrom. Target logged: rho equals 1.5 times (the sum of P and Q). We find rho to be 31.2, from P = 10.4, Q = 10.4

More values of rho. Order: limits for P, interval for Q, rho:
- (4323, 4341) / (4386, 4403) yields 28.4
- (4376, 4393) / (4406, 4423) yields 31.5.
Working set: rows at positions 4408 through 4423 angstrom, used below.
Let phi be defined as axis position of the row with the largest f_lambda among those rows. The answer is 4422.0 angstrom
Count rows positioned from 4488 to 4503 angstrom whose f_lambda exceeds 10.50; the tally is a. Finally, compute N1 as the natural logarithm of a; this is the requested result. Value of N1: 1.79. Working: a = 6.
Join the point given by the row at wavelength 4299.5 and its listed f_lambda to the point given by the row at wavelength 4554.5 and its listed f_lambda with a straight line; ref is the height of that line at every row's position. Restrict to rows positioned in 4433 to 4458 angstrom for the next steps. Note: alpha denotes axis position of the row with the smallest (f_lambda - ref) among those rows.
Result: 4437.0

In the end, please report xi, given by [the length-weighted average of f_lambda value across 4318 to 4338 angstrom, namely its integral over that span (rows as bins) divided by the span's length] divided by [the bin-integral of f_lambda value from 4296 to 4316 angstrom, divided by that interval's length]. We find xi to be 0.99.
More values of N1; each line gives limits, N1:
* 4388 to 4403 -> 1.79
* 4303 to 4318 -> 1.10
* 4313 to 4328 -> 1.10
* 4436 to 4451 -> 1.61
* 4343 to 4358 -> 0.00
